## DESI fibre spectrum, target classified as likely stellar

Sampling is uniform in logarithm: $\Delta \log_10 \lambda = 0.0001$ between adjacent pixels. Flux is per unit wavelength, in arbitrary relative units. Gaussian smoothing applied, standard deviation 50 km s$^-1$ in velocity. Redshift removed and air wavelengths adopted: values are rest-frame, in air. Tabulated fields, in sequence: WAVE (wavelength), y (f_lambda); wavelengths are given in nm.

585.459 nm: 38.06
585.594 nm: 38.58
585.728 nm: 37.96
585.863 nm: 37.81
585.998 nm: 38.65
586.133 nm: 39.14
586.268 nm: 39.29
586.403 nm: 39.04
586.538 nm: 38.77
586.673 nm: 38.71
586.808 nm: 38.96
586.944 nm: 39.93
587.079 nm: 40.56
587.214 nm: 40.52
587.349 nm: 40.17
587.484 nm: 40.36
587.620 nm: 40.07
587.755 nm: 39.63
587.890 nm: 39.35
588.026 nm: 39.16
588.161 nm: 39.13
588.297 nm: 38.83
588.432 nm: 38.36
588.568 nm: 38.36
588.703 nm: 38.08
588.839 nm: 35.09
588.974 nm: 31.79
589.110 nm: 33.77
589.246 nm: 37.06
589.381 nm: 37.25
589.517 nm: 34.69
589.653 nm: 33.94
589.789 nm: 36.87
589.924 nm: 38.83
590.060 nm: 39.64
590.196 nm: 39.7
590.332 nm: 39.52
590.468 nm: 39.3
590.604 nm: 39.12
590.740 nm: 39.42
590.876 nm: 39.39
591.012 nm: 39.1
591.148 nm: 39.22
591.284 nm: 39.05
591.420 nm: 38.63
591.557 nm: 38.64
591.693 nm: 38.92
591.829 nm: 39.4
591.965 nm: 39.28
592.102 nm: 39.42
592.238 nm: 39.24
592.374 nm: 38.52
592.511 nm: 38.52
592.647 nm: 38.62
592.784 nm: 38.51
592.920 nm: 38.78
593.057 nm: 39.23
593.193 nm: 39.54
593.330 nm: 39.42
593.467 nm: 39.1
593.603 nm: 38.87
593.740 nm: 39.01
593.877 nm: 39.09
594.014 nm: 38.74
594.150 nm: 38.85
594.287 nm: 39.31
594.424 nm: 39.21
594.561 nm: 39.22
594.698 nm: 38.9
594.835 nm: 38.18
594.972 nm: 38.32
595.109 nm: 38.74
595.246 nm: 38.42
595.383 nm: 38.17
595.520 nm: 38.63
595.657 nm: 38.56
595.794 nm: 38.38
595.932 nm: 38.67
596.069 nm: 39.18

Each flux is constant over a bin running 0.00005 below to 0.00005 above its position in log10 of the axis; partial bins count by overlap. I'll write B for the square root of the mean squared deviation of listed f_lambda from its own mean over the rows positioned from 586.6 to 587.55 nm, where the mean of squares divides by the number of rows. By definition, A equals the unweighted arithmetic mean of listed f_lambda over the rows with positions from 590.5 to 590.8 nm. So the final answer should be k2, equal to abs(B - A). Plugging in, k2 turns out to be 38.6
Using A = 39.3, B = 0.70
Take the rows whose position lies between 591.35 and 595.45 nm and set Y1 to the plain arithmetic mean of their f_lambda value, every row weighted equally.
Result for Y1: 38.9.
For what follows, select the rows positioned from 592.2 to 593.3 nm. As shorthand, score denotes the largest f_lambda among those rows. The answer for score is 39.54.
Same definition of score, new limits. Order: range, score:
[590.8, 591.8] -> 39.39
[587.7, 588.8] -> 39.63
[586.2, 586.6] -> 39.29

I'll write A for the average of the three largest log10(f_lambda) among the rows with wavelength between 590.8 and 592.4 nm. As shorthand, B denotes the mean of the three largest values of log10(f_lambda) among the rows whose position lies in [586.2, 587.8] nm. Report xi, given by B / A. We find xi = 1.01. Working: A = 1.596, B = 1.607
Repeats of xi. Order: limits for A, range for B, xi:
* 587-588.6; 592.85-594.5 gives 0.99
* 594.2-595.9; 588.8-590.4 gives 1.00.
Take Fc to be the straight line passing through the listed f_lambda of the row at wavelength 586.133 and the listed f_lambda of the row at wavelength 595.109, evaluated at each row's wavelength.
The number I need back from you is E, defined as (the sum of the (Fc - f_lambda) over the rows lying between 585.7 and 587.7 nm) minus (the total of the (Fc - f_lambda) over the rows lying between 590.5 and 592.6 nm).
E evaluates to -0.8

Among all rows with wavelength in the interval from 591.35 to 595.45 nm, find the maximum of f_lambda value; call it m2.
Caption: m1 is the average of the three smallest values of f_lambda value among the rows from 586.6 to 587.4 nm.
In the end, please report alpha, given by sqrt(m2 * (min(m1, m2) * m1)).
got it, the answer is 246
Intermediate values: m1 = 39.20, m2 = 39.54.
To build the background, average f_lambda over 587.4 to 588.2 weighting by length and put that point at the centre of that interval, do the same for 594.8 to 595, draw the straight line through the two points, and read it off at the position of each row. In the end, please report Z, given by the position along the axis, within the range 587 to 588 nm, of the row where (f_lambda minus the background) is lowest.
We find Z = 587.890 nm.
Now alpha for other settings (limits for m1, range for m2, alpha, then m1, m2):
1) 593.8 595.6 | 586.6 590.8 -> 243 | 38.22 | 40.56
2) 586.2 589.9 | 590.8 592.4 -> 208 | 33.17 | 39.42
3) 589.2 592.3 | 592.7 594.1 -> 221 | 35.17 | 39.54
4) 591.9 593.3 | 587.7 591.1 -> 243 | 38.52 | 39.7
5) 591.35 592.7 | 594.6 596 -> 240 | 38.55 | 38.9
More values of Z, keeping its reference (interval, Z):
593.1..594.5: 594.014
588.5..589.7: 588.974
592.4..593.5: 592.511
